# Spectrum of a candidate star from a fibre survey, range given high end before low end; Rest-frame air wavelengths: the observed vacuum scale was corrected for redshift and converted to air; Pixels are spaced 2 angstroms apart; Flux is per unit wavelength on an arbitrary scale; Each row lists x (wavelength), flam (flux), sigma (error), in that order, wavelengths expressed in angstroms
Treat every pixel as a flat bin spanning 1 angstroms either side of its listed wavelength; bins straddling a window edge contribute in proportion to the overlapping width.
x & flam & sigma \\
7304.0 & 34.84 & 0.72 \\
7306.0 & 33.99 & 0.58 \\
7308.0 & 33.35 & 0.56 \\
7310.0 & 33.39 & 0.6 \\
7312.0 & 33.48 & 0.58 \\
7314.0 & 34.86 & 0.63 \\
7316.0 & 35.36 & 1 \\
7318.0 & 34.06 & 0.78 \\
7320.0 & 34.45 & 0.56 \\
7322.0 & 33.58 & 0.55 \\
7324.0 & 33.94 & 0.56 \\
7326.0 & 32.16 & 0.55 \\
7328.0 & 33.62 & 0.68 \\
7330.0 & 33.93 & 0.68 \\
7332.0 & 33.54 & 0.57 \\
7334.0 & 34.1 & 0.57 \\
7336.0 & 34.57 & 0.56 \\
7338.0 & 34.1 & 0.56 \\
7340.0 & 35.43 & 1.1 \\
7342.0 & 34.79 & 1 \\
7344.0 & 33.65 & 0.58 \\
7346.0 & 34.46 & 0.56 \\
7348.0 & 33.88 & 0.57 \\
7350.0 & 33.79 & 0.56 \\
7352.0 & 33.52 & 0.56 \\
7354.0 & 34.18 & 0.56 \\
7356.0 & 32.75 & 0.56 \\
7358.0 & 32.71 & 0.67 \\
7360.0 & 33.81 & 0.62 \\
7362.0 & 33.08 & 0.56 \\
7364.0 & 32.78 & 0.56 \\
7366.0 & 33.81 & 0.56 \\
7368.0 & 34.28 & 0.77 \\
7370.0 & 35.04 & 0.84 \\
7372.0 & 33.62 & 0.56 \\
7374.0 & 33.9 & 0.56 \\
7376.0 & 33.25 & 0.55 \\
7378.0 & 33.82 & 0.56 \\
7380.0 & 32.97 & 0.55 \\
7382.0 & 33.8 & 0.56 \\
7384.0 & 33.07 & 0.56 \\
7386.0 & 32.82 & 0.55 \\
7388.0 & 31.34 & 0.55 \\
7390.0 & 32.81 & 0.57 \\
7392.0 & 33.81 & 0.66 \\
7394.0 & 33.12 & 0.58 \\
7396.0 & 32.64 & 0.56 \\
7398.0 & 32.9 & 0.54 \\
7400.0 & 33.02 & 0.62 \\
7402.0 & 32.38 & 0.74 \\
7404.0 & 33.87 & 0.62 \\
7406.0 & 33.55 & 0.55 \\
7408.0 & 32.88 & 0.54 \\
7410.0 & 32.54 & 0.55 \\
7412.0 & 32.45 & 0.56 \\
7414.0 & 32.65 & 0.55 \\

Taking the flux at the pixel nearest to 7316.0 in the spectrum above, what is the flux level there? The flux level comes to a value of 35.36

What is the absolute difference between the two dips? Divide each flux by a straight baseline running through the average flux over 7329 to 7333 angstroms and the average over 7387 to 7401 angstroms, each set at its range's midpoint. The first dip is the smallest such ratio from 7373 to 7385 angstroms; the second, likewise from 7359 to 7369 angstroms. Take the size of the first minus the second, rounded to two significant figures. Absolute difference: 0.013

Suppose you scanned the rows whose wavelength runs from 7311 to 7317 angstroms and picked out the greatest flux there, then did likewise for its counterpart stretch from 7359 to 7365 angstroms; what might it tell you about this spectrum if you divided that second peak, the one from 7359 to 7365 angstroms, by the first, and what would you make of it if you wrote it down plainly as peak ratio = 0.956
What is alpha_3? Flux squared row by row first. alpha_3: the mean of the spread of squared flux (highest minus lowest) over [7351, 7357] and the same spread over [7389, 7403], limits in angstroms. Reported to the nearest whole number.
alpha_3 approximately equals 95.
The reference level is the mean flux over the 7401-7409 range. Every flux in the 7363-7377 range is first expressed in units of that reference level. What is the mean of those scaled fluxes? 1.02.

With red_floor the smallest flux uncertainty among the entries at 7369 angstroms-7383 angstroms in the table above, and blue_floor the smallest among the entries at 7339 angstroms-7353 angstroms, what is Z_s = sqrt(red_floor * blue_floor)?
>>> 0.5550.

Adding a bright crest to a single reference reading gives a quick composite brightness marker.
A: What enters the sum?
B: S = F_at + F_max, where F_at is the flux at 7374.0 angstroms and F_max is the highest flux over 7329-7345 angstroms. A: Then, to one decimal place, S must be 69.3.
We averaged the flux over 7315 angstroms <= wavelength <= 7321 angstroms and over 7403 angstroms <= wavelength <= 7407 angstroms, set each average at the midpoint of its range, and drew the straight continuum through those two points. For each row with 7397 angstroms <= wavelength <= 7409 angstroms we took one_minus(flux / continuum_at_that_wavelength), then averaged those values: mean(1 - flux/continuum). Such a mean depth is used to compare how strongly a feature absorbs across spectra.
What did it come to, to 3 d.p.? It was 0.019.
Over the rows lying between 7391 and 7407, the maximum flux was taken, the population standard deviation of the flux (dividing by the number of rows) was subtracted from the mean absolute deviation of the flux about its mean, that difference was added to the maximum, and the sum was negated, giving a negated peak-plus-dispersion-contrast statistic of -33.8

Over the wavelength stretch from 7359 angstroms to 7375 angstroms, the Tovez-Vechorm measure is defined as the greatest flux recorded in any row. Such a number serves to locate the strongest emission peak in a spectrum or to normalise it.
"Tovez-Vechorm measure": 35.04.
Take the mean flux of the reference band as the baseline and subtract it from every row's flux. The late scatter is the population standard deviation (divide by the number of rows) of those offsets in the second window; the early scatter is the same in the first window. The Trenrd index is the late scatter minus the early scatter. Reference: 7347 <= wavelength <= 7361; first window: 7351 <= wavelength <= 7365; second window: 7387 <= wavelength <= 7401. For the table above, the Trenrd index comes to 0.15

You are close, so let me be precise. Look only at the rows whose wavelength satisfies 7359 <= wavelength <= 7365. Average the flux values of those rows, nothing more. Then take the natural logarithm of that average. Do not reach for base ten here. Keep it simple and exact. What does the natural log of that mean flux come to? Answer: 3.50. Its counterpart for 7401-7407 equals 3.50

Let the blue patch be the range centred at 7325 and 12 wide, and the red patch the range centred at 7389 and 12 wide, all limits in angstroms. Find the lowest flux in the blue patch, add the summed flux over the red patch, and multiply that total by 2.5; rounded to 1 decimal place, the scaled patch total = 572.8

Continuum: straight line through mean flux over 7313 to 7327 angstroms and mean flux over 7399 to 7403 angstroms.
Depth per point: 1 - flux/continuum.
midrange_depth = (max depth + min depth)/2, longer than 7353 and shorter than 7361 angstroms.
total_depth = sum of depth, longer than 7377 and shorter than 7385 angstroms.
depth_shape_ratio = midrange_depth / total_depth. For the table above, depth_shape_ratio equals -0.01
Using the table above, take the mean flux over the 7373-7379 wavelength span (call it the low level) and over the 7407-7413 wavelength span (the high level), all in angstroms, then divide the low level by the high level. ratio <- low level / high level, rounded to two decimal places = 1.03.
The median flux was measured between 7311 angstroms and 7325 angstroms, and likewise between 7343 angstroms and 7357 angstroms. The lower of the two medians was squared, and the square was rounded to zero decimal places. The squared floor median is 1142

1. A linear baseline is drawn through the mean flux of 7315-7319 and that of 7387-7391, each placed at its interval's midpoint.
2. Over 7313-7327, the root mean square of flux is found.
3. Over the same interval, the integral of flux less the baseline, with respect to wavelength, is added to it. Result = 26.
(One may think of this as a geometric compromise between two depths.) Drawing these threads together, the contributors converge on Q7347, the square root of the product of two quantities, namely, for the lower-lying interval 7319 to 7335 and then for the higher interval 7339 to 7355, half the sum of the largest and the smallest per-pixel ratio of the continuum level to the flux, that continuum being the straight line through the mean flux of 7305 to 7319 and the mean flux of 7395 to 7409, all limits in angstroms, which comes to 1.00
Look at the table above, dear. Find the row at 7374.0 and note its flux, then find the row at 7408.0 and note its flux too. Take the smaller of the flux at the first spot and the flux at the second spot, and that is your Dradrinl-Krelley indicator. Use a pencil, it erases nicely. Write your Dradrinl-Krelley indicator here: 32.9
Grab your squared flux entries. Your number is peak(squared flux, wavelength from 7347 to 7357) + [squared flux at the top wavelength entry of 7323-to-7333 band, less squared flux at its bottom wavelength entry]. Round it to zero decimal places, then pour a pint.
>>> 1141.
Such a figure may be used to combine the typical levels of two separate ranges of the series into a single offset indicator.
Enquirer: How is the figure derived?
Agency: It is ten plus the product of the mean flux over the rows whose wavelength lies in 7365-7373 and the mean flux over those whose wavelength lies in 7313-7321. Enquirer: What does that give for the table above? 1196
